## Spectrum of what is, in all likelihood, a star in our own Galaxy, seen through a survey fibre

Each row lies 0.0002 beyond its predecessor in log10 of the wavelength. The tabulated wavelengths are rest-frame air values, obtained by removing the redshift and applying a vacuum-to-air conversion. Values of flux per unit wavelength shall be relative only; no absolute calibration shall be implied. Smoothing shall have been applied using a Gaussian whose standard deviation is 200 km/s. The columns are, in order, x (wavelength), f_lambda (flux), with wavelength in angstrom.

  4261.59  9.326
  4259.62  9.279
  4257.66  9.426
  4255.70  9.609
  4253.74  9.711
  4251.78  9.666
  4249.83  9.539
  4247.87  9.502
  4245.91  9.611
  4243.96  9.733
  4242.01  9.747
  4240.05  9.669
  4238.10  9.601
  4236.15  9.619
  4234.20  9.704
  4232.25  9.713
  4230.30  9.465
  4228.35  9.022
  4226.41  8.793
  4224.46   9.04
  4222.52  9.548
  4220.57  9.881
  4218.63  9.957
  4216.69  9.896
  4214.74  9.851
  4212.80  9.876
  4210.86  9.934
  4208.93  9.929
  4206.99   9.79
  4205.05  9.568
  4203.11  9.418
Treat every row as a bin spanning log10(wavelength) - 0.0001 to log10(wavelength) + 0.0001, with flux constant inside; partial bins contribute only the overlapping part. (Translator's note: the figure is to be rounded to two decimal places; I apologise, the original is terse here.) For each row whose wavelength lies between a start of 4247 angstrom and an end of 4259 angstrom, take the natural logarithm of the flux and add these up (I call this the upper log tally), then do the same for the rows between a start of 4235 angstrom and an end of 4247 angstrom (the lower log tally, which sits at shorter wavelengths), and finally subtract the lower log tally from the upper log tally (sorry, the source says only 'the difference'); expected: -0.05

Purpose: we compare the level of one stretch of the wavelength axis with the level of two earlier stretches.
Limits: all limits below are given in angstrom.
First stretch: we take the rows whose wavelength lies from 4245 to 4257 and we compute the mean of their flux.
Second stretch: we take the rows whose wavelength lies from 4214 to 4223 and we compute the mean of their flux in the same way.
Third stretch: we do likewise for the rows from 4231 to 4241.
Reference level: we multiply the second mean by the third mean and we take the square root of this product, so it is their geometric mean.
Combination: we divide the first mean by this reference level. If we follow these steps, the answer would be 0.99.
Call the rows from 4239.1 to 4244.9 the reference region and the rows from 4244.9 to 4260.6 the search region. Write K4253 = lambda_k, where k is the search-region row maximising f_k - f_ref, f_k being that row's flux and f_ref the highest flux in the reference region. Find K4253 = 4253.74 angstrom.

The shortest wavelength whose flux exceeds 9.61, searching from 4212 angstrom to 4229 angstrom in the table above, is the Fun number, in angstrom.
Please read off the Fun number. 4212.80 angstrom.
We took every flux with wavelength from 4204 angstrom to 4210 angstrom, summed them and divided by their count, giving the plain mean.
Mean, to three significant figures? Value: 9.76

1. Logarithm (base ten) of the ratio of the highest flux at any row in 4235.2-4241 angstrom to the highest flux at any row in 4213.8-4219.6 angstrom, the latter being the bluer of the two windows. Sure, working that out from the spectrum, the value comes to -0.013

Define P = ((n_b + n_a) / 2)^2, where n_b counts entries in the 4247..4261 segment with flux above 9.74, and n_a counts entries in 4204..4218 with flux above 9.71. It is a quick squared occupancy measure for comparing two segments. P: 9.0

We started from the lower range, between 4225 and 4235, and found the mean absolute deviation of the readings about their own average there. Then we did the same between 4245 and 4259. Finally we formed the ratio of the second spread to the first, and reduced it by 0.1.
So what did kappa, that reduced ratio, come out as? 0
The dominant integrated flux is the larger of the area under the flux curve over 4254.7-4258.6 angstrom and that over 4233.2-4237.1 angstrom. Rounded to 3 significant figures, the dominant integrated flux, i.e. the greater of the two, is 37.7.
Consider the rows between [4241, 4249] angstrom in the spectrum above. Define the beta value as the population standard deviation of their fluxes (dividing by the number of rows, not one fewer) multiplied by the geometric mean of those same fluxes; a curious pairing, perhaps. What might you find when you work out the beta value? 1.0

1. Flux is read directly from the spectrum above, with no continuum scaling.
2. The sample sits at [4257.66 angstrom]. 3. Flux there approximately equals 9.426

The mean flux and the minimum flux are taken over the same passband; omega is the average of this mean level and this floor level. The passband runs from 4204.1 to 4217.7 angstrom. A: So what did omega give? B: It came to 9.70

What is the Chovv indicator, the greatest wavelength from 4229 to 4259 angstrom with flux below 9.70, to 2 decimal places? 4257.66 angstrom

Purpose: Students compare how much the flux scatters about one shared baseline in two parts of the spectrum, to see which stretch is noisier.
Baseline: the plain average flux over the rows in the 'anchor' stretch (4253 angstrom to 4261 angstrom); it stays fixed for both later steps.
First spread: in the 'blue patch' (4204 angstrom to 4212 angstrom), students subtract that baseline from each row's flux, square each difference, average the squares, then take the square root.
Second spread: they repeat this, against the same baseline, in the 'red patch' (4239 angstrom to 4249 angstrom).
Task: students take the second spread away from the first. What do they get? 0.16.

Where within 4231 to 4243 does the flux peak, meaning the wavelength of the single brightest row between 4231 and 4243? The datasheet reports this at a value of 4242.01 angstrom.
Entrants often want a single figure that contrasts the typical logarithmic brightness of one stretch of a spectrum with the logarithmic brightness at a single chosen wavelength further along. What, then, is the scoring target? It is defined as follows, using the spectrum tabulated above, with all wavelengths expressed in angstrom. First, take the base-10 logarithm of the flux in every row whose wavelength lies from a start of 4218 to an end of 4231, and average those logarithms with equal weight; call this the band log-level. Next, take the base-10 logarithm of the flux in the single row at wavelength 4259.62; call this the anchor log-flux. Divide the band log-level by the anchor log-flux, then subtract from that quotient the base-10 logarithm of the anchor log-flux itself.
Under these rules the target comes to 1.02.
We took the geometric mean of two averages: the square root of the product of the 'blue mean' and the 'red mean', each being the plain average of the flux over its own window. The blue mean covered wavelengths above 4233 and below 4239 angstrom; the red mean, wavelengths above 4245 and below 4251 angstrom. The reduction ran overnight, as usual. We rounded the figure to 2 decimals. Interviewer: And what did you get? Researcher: 9.60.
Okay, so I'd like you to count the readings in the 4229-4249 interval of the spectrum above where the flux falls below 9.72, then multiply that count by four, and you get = 32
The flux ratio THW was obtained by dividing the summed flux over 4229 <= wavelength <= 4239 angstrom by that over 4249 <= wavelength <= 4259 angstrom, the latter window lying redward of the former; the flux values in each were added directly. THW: 1.00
